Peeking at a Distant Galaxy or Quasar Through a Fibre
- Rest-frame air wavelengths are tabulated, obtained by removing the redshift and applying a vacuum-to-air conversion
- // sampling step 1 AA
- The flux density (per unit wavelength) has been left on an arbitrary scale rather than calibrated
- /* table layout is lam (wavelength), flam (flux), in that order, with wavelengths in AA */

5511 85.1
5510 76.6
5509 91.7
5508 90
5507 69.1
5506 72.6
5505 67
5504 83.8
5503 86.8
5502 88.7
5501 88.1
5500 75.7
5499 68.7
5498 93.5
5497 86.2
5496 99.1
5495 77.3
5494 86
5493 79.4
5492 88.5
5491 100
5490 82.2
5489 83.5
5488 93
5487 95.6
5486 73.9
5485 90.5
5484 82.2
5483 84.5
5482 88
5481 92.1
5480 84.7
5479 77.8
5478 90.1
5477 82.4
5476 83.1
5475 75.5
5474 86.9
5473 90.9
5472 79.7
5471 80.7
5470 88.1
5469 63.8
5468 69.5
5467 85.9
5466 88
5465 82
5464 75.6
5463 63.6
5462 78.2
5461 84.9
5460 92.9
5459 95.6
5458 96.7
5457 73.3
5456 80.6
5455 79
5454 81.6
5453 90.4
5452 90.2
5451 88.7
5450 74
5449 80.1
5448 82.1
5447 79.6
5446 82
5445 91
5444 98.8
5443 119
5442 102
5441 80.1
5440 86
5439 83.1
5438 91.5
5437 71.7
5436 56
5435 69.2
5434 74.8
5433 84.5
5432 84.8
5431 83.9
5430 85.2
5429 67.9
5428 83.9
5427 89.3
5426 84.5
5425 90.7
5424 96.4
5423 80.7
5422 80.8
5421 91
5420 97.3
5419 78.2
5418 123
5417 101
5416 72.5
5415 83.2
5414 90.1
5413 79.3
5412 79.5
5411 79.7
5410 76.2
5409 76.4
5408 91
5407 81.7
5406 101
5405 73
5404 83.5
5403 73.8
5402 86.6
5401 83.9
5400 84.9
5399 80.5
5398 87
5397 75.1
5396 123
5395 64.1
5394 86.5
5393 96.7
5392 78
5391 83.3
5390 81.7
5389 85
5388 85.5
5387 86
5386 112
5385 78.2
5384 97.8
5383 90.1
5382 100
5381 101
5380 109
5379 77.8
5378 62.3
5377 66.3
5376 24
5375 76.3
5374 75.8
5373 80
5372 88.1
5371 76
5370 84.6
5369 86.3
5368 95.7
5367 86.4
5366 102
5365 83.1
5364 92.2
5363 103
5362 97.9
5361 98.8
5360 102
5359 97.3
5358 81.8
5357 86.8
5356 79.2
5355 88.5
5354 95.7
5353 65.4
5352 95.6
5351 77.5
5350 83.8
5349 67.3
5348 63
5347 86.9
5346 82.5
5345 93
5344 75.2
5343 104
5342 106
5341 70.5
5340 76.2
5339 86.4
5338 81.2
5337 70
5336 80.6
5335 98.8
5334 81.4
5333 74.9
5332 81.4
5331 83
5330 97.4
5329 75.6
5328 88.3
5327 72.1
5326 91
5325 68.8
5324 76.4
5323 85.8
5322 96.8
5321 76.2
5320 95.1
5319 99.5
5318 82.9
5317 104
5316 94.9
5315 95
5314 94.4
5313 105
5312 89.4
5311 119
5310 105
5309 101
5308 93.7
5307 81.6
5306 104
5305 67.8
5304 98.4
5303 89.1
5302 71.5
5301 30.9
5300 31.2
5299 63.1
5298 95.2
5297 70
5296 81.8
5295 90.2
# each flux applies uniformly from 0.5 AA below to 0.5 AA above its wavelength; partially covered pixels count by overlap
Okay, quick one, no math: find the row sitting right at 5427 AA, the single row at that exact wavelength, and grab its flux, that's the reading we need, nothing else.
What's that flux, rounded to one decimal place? 89.3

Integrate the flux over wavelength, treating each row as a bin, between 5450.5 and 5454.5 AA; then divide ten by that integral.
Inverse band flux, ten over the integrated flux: 0.0285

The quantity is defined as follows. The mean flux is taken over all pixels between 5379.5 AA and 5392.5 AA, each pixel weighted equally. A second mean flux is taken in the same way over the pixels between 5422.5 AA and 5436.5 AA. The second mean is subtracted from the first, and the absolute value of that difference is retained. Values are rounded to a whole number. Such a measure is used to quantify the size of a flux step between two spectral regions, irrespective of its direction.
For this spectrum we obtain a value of 11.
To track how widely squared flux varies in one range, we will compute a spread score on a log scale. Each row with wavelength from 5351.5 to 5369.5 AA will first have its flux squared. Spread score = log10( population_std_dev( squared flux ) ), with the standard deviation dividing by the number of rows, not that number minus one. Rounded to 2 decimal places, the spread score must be 3.22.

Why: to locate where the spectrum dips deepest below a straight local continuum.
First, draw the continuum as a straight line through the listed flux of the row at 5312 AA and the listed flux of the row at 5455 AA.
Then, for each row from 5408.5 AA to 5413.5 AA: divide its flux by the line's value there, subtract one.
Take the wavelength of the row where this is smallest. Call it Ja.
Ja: 5410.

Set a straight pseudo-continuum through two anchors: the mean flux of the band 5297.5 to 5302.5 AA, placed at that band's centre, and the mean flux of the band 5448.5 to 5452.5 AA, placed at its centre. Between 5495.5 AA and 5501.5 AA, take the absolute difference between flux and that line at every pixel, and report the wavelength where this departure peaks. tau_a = 5499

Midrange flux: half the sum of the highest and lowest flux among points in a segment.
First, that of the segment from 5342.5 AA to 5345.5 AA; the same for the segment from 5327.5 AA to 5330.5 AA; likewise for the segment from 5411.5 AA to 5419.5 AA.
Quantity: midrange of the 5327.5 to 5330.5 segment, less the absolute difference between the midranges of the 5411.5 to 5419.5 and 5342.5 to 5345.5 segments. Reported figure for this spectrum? 78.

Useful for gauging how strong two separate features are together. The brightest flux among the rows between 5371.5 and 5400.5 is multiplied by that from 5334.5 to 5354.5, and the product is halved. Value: 6519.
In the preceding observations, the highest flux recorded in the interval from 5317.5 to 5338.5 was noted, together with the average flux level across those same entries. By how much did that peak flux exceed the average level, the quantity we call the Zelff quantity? 16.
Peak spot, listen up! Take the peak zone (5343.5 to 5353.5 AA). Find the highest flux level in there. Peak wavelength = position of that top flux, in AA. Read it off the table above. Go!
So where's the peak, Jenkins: 5352 AA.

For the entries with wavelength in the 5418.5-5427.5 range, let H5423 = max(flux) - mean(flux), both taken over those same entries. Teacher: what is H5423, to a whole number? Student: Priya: 10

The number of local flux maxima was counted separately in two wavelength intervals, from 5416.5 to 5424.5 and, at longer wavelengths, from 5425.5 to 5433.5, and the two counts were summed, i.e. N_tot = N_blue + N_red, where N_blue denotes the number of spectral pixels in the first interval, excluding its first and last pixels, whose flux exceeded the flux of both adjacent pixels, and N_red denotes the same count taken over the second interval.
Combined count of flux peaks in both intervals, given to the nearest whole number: 5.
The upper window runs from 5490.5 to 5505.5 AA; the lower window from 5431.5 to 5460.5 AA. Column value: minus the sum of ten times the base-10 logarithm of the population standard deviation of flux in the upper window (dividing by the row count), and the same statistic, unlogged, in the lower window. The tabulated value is -21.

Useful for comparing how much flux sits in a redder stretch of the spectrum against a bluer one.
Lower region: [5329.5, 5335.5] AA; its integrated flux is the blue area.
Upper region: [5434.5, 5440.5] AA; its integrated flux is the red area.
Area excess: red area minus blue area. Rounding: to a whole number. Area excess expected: -59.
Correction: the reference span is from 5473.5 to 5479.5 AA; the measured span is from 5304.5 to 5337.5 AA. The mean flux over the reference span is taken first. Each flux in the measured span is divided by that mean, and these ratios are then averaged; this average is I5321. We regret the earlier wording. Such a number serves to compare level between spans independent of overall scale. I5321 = 1.07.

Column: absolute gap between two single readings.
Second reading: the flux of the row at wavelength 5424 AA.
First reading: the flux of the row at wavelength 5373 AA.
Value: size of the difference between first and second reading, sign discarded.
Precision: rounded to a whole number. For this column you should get 16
